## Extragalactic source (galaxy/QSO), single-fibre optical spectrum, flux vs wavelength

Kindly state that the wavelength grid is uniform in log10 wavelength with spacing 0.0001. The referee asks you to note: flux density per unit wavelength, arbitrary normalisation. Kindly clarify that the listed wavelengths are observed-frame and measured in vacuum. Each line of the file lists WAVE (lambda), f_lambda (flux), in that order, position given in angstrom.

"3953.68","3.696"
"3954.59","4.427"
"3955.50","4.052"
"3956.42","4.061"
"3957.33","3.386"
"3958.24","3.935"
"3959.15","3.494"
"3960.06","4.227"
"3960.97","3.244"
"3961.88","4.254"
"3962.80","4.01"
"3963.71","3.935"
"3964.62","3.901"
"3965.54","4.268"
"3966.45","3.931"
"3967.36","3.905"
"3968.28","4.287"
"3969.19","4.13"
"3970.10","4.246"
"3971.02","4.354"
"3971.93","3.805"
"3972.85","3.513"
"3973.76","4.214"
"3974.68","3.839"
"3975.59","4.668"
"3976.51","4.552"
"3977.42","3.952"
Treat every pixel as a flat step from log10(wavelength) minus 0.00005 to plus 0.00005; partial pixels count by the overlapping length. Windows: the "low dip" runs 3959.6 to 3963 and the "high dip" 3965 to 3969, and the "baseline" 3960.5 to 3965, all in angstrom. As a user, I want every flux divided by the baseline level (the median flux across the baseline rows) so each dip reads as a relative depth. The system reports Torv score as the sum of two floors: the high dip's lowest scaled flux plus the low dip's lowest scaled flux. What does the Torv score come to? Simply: 1.82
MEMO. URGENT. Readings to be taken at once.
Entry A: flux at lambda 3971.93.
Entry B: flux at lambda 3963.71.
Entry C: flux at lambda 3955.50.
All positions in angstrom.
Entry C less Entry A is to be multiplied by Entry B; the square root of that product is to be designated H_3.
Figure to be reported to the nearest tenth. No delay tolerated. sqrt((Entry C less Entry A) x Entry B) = 1.0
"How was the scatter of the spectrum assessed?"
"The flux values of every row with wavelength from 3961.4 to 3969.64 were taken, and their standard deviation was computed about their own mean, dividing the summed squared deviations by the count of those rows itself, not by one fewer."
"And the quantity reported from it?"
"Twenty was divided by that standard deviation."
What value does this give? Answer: 128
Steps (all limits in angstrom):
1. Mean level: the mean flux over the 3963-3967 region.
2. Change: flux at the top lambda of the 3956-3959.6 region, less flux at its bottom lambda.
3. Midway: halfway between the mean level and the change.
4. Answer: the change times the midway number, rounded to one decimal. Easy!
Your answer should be -1.0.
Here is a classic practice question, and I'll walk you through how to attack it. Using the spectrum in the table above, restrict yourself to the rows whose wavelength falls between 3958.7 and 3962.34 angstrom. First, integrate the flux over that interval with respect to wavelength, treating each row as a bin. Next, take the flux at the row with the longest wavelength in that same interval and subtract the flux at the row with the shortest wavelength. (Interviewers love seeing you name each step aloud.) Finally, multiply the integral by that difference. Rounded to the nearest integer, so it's 11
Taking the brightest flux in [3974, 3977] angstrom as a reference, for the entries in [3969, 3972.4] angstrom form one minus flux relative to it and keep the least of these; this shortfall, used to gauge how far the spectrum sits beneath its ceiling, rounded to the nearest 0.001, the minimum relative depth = 0.067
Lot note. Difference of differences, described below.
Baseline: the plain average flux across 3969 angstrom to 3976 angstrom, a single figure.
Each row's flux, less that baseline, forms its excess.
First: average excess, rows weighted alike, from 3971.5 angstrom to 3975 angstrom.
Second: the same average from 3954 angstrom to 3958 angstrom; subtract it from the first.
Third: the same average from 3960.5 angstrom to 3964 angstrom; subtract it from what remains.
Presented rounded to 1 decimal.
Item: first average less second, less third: 0.1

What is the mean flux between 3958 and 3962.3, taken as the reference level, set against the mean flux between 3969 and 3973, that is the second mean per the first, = 1.05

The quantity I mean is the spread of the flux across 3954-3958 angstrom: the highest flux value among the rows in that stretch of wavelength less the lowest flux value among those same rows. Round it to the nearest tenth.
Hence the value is 1.0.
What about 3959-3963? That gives 1.0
